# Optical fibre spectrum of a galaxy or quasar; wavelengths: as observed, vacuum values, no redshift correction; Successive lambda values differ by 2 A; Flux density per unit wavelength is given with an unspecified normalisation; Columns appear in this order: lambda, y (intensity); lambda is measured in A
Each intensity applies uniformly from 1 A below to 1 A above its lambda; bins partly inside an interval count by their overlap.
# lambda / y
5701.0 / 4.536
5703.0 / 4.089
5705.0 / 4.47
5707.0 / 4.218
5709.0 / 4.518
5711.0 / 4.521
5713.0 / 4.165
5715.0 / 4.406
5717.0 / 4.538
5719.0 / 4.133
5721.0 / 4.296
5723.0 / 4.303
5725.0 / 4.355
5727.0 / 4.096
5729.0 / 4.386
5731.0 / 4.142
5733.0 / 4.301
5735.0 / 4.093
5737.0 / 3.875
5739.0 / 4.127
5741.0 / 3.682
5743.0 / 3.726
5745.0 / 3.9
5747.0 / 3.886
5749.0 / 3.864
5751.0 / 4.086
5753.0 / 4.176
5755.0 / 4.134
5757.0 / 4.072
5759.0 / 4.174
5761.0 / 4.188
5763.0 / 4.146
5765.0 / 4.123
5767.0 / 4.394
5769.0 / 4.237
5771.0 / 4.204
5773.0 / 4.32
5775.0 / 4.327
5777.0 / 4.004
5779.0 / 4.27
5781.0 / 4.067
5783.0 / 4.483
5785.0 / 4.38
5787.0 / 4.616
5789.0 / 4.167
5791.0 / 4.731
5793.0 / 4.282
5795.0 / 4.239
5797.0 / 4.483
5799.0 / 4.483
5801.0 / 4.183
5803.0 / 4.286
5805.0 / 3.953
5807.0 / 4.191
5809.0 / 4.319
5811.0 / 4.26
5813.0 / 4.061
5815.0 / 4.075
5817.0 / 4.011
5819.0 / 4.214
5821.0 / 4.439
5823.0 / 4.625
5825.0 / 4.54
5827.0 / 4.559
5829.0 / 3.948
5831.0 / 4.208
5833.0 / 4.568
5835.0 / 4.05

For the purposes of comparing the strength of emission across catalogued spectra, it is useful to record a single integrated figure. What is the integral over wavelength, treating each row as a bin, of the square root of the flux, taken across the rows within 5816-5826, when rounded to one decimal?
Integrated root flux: 20.9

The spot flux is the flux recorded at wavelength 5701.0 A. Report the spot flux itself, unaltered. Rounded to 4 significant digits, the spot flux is 4.536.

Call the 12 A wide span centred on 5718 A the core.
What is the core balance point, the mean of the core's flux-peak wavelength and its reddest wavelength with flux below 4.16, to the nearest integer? 5718 A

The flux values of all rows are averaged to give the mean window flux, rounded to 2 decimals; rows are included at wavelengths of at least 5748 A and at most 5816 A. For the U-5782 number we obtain 4.23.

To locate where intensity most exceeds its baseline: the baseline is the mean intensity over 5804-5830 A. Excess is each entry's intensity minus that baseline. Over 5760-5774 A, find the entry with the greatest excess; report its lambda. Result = 5767.0 A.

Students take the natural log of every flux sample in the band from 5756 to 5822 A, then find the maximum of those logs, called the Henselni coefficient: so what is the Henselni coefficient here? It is 1.55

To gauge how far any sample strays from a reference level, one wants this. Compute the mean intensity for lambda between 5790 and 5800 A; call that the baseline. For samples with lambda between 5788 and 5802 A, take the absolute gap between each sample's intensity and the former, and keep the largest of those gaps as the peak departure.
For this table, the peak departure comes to 0.29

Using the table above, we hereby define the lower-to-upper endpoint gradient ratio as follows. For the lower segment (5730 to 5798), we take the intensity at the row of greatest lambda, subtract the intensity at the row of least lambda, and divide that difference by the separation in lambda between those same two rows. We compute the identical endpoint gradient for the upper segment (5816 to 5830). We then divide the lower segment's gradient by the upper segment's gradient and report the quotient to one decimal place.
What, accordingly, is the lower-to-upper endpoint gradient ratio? -1.0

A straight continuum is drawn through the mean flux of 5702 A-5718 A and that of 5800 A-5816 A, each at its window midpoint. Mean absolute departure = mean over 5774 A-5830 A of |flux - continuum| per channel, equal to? 0.194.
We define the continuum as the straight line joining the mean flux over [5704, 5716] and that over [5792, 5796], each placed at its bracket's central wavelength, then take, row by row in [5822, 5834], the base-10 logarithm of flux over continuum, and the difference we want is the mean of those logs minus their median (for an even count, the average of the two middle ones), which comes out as -0.014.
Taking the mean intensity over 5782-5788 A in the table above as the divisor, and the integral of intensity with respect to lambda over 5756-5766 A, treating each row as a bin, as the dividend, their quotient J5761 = 9.2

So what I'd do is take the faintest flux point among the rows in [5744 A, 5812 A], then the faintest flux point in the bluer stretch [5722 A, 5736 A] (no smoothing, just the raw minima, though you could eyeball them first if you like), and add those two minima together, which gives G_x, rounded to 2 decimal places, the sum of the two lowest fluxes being 7.96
